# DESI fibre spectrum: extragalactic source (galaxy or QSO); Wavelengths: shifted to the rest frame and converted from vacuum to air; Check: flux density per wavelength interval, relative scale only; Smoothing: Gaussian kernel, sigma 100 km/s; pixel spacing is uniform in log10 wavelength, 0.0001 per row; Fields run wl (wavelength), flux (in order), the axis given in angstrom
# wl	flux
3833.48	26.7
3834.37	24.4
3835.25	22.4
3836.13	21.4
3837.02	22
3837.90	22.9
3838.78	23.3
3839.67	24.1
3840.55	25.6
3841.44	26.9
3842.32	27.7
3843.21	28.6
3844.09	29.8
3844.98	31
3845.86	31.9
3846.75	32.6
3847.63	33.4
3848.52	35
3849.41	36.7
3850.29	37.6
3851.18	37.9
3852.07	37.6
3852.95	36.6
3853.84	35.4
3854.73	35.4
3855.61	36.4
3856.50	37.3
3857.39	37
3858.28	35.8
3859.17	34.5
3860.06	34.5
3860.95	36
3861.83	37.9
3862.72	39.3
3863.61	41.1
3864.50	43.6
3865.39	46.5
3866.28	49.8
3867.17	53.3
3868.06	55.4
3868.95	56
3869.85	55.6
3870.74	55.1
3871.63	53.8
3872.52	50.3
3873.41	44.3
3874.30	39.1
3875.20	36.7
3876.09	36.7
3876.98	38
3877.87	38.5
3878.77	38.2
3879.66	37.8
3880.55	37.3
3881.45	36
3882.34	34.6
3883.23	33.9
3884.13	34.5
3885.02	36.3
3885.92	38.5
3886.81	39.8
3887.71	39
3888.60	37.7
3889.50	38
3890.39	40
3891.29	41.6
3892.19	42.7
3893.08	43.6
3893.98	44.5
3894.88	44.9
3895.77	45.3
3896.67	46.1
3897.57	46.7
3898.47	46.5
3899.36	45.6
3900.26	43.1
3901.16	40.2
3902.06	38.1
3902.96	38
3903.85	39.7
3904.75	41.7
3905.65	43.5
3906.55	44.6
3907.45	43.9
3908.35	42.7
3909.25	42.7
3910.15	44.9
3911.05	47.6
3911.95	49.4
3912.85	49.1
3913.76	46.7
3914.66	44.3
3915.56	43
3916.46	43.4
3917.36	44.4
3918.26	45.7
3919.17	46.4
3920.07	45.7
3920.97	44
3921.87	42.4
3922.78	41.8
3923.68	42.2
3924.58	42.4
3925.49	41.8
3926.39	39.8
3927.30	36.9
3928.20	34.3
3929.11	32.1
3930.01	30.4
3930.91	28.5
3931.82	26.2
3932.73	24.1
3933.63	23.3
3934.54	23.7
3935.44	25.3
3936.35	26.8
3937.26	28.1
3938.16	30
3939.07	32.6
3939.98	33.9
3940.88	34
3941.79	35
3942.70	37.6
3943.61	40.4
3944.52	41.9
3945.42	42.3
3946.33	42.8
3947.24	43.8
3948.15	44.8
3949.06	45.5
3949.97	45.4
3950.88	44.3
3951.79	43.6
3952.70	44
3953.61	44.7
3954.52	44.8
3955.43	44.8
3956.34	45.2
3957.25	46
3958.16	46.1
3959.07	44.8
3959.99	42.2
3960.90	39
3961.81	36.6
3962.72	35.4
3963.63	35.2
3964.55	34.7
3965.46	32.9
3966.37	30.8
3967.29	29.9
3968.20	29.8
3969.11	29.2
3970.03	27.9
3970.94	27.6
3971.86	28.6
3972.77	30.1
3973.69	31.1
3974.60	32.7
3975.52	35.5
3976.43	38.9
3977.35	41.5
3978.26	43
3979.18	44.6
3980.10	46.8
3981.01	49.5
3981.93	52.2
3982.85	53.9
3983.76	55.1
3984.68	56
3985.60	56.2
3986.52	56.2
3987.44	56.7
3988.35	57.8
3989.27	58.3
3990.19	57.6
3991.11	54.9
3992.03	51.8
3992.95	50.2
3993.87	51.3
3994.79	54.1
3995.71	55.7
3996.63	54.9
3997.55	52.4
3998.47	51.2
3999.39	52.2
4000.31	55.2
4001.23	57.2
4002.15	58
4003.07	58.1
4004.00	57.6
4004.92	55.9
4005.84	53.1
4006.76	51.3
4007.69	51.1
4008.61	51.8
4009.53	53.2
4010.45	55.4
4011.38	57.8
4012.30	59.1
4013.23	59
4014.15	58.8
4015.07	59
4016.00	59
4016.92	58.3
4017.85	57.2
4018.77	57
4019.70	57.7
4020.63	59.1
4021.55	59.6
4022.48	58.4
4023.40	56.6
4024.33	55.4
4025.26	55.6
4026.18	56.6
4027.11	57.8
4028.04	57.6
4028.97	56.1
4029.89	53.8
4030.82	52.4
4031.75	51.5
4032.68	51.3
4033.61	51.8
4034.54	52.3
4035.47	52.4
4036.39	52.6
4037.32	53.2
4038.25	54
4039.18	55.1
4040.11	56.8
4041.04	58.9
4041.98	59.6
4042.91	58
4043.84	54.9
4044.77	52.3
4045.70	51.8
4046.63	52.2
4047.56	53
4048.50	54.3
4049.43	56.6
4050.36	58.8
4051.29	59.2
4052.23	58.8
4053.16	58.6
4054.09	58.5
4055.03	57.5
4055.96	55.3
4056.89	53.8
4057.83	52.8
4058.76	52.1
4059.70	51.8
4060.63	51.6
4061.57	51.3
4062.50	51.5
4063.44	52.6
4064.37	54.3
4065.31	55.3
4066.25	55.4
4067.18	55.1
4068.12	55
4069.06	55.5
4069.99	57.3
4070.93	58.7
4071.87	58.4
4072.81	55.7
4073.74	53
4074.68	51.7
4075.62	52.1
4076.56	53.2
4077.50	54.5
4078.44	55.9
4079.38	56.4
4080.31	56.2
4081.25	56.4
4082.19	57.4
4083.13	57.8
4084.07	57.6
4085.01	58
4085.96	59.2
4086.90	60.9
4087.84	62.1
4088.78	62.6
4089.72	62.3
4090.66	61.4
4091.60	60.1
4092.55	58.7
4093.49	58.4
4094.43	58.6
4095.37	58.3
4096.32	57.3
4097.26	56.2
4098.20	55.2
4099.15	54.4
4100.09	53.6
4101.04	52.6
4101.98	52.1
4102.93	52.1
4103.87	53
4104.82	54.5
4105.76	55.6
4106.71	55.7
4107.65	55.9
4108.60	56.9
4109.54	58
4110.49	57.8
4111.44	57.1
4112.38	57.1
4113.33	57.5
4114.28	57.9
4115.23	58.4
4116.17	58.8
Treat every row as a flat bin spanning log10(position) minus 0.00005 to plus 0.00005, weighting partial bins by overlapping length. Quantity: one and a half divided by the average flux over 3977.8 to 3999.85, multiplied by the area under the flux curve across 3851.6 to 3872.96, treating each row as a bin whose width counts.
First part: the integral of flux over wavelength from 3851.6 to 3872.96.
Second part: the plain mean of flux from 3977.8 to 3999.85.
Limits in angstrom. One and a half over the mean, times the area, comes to 26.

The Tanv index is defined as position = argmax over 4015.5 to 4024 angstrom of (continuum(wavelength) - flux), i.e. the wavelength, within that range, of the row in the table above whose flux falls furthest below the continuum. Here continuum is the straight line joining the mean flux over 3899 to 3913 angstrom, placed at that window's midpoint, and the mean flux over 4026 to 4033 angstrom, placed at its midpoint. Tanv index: 4023.40 angstrom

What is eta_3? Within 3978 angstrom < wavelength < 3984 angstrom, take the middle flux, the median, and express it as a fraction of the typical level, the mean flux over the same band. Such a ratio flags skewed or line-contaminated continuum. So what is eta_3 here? 1.00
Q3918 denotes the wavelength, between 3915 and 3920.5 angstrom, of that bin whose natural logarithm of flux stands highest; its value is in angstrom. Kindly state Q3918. 3919.17 angstrom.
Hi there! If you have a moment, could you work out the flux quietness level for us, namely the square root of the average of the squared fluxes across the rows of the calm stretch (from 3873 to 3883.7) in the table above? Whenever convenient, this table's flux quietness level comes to 38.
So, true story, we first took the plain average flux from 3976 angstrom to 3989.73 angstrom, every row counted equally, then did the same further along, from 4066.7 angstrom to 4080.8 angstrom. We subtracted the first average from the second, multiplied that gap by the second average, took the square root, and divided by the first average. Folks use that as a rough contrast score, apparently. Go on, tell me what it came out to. 0.30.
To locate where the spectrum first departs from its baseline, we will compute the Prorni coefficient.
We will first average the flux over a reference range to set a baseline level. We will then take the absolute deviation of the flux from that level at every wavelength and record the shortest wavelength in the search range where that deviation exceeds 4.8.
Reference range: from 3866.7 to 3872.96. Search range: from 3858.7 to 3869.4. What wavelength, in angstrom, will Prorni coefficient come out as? 3859.17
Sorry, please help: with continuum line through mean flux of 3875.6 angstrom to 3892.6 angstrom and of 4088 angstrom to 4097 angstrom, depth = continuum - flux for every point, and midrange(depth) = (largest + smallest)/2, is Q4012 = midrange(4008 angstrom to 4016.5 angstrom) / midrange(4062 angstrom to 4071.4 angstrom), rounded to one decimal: -2.2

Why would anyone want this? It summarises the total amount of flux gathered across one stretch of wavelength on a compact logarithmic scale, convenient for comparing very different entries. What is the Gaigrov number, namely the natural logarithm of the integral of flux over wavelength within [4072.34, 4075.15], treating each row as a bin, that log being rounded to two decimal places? 5.01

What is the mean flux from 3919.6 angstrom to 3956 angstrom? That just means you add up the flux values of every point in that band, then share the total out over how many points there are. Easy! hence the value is 37.4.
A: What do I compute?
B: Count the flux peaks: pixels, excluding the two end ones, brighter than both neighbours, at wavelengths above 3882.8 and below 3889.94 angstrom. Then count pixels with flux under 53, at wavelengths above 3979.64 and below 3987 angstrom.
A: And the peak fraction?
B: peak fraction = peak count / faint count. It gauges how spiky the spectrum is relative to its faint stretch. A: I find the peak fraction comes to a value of 0.33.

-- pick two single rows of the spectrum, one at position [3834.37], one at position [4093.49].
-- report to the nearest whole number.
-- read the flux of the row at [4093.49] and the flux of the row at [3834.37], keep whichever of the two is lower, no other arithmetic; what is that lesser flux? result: 24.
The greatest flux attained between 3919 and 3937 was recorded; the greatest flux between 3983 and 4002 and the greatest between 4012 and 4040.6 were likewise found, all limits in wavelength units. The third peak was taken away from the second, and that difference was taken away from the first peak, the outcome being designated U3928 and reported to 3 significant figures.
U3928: 47.7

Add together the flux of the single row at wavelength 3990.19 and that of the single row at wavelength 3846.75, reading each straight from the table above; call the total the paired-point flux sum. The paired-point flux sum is 90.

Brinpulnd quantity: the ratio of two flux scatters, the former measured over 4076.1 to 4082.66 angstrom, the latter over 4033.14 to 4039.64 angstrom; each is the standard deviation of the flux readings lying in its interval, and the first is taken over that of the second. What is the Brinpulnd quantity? 1.2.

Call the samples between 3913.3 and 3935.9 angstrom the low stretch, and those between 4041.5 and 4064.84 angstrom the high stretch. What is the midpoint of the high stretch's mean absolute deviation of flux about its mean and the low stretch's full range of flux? 13.0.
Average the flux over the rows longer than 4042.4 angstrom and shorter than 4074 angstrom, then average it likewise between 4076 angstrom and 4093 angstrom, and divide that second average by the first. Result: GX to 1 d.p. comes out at 1.1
